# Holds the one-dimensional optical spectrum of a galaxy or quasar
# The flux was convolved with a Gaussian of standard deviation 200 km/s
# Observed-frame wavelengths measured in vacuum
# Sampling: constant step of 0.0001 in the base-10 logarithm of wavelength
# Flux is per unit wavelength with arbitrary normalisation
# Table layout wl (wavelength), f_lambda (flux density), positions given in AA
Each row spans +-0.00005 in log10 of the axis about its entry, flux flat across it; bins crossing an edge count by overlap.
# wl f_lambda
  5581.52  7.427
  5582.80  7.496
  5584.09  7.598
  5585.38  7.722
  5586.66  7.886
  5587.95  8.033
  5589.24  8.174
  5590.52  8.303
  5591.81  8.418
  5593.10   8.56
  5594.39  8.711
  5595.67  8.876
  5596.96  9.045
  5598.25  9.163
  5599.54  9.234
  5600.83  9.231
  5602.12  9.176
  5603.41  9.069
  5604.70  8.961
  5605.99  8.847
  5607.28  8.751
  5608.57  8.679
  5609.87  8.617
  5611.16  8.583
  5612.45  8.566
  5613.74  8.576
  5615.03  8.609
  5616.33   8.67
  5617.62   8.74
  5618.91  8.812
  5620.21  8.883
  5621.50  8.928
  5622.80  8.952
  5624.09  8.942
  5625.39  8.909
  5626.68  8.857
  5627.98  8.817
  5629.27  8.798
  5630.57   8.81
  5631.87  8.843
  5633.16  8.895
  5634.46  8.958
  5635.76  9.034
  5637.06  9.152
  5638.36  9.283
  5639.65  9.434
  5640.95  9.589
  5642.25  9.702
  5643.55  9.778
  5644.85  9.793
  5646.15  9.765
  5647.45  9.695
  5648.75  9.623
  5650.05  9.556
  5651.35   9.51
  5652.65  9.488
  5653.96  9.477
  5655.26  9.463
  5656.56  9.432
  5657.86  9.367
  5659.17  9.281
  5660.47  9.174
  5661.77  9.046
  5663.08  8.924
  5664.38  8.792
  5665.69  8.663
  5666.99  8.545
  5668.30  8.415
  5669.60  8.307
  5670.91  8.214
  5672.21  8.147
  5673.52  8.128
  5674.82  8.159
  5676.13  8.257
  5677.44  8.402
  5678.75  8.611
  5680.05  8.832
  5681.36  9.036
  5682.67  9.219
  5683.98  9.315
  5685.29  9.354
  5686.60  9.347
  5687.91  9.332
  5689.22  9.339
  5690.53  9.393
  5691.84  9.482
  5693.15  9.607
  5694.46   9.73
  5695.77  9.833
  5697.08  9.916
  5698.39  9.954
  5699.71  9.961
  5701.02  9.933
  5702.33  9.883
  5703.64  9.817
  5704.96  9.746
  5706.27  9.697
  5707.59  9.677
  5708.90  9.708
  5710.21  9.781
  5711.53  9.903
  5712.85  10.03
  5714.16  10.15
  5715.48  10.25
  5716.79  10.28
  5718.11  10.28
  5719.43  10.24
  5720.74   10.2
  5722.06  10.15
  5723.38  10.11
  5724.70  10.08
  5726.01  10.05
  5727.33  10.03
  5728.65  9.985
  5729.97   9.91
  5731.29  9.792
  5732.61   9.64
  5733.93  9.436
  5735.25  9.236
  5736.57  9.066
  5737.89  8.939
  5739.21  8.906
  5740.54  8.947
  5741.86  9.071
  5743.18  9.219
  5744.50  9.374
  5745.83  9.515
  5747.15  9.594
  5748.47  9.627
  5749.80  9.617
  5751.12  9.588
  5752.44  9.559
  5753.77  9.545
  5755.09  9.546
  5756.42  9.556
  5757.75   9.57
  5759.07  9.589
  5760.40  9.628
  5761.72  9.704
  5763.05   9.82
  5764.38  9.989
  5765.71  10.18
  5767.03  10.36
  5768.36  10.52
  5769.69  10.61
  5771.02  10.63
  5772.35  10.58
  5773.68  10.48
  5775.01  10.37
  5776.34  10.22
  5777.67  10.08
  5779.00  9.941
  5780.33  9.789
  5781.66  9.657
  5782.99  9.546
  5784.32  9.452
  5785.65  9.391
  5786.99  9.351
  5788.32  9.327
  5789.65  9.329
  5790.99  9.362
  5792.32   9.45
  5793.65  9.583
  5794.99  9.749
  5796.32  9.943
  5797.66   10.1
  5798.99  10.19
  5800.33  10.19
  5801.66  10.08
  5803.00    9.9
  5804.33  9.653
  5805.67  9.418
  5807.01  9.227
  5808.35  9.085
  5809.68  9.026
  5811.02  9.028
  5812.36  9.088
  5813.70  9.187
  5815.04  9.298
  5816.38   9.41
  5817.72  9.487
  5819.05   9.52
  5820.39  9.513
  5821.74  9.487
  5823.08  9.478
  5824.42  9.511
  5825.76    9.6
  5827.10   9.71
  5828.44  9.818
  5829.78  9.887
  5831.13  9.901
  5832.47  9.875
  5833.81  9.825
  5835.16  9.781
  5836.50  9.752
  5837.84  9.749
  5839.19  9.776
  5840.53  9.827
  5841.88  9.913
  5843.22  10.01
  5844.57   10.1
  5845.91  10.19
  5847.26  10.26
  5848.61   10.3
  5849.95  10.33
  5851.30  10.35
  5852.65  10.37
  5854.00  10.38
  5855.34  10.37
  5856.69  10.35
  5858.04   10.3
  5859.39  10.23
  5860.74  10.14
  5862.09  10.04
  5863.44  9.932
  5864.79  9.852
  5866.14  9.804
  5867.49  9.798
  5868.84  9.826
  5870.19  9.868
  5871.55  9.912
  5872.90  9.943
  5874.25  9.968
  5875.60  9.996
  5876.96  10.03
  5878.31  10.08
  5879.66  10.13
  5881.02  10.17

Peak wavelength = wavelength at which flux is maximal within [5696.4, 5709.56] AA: 5699.71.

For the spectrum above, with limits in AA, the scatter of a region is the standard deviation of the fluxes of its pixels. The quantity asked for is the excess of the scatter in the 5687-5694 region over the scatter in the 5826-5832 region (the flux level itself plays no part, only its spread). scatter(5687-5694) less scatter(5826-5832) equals 0.03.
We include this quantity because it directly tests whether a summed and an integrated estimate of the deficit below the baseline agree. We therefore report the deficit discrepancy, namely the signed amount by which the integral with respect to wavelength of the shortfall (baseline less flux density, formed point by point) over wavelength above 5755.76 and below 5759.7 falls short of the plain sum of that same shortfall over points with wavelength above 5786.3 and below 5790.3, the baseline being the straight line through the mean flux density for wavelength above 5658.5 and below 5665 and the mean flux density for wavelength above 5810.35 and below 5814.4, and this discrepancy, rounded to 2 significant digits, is 1.2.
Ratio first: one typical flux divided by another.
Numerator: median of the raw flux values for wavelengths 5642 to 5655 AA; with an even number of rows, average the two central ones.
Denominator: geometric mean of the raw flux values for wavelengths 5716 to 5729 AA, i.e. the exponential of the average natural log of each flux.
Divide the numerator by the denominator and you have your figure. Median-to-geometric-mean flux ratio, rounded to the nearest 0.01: 0.95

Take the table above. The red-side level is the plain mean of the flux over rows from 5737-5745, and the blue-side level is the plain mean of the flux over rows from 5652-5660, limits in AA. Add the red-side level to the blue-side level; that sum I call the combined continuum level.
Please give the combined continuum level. 18.5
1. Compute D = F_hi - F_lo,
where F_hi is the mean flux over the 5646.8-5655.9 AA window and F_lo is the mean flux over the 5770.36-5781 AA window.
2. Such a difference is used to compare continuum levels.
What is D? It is -0.72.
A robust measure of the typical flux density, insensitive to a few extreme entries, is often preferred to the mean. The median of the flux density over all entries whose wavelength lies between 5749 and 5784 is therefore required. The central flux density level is 9.8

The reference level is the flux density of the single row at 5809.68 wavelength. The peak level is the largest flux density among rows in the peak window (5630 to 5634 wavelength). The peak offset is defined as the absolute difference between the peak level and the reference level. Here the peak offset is 0.13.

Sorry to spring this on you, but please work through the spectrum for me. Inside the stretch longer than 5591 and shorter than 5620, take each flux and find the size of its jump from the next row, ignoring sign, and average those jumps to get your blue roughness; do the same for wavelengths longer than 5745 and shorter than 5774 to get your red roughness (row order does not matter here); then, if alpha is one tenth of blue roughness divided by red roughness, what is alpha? 0.12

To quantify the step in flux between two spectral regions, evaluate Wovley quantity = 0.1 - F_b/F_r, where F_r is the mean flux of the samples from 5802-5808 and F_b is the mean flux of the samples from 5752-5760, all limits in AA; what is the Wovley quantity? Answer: -0.901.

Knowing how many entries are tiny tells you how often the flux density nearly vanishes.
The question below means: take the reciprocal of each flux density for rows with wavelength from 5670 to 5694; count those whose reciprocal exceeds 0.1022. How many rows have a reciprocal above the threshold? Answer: 18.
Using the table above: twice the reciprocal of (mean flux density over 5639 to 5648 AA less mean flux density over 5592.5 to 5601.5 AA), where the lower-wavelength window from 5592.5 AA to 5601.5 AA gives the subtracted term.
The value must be 2.8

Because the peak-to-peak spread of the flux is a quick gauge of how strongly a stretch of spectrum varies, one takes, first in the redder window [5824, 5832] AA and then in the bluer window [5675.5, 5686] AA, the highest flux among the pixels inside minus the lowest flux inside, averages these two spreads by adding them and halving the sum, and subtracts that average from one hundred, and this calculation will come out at 99.3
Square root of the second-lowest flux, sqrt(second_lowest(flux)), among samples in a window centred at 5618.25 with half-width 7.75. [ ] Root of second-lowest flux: 2.93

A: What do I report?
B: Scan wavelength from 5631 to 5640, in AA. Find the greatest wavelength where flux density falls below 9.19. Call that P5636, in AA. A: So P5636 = 5637.06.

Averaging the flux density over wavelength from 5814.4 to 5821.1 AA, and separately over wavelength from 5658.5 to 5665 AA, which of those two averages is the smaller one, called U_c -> 9.04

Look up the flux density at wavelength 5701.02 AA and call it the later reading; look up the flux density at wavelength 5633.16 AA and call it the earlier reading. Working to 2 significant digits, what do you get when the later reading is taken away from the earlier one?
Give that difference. -1.0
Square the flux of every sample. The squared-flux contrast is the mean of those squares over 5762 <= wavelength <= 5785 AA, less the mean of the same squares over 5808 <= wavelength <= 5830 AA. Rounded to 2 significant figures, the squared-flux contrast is 14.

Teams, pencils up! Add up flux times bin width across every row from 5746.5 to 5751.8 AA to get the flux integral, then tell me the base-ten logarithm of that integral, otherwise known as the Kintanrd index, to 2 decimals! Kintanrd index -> 1.71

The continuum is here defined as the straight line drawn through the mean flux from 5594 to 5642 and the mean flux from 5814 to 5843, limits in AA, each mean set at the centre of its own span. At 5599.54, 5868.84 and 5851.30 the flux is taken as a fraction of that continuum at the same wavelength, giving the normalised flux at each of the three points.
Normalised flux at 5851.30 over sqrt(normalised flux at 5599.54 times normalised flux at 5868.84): 1.04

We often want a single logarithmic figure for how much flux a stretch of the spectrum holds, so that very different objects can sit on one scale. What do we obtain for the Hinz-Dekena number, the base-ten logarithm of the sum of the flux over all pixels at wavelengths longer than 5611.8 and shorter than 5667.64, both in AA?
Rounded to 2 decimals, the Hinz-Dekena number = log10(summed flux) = 2.59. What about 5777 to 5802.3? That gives 2.27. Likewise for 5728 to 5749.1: 2.18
